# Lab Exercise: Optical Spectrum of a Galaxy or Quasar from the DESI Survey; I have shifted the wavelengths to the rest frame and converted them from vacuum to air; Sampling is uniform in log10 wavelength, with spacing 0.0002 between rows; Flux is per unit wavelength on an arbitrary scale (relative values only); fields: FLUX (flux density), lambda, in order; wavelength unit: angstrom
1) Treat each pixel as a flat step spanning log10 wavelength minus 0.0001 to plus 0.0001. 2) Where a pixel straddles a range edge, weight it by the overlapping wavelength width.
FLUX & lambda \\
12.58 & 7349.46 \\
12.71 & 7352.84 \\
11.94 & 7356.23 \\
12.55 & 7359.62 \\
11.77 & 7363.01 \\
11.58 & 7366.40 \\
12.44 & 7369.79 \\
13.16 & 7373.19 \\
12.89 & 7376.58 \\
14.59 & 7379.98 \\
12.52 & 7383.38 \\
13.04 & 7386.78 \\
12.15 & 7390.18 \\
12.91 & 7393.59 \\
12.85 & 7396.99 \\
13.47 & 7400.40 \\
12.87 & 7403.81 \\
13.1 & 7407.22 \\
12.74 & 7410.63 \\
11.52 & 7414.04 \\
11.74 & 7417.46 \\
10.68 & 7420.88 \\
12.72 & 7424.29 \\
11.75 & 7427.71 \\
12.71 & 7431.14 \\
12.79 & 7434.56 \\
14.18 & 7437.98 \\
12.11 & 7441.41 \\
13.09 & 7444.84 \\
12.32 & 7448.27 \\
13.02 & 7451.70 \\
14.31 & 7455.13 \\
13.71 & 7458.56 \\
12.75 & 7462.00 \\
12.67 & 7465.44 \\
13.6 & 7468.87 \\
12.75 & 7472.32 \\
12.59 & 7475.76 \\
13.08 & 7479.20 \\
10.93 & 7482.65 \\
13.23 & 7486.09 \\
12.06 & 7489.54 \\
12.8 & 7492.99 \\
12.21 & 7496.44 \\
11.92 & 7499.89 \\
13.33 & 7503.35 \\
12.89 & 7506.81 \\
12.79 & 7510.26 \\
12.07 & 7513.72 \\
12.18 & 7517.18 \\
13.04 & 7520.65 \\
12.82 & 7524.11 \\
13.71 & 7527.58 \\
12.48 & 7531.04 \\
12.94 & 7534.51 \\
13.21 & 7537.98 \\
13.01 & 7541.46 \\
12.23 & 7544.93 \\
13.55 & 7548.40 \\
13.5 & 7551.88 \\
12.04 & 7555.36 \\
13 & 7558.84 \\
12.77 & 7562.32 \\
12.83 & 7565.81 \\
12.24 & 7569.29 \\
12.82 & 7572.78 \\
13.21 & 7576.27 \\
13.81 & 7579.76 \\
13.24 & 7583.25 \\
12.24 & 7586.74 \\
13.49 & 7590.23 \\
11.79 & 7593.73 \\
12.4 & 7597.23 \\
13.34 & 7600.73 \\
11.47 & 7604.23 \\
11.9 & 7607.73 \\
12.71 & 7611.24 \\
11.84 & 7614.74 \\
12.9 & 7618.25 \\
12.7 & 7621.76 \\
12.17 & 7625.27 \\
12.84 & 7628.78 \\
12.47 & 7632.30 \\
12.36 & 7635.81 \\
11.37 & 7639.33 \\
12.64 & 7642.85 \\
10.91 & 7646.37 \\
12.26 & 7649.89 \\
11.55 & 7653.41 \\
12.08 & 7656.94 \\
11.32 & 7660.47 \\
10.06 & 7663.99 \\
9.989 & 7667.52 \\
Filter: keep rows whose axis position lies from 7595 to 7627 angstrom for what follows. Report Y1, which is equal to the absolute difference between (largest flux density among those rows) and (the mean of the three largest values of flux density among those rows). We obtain 0.36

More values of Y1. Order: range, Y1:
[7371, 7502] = 0.23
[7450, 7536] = 0.40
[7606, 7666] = 0.08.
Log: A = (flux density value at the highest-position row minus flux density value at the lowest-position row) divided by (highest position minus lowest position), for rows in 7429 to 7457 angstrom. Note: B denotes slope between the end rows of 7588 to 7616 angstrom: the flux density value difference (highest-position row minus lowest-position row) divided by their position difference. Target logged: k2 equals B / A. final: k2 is -1.0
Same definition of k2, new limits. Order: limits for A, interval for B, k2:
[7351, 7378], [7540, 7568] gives -1.0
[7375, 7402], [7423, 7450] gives -0.7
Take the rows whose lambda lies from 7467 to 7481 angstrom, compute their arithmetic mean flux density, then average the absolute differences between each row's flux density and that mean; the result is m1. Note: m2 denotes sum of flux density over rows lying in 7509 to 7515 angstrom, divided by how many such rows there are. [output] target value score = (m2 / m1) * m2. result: 461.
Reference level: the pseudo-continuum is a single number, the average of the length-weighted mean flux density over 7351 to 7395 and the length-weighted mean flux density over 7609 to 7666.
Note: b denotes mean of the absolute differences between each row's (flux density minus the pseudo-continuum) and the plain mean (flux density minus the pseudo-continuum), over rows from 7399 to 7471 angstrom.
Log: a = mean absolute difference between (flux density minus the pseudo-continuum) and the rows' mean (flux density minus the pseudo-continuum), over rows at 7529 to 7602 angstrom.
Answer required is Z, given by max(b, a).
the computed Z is 0.628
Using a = 0.46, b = 0.63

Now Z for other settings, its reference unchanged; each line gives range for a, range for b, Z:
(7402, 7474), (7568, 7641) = 0.597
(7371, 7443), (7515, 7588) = 0.606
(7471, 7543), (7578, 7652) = 0.564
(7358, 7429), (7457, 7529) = 0.627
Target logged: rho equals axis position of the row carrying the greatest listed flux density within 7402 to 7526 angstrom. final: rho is 7455.13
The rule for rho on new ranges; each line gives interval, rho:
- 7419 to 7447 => 7437.98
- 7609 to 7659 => 7618.25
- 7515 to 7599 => 7579.76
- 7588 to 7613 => 7590.23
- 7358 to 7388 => 7379.98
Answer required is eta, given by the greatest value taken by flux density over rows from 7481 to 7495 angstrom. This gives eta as 13.23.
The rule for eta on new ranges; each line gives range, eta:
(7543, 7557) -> 13.55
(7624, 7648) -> 12.84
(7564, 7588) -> 13.81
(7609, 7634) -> 12.9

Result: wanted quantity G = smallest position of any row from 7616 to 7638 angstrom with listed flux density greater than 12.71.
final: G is 7618.25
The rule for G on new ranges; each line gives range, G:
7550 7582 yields 7551.88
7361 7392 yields 7373.19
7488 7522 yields 7492.99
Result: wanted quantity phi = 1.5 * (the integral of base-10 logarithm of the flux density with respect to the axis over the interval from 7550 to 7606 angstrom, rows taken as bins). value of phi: 93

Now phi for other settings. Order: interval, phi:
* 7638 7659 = 34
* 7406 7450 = 72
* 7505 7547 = 70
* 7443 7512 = 115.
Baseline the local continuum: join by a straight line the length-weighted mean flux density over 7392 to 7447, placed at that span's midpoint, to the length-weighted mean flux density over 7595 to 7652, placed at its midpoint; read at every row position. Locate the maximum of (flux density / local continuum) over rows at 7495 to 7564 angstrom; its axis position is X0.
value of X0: 7527.58 angstrom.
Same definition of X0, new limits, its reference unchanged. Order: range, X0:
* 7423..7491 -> 7455.13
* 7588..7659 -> 7590.23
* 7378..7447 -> 7379.98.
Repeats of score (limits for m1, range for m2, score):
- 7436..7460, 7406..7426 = 208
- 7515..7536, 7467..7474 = 471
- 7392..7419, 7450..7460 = 367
